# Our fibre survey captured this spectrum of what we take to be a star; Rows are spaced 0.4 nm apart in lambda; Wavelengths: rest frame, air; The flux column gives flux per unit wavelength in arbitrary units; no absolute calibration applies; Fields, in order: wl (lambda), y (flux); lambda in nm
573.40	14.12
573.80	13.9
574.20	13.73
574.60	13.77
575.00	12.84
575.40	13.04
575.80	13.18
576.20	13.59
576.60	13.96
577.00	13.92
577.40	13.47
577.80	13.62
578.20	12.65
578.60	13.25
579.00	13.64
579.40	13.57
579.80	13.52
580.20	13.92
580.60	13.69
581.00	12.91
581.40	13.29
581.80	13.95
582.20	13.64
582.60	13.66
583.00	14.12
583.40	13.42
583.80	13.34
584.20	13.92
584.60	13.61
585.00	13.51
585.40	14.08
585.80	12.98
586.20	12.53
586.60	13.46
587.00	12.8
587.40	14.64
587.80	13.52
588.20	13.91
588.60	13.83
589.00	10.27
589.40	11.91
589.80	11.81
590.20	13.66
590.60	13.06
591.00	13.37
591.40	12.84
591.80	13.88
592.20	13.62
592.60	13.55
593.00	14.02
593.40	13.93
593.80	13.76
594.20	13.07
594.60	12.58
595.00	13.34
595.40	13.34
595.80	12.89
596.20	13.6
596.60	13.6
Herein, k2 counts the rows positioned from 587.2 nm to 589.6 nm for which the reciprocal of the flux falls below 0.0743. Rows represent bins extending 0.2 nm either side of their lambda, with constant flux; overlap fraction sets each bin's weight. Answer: 4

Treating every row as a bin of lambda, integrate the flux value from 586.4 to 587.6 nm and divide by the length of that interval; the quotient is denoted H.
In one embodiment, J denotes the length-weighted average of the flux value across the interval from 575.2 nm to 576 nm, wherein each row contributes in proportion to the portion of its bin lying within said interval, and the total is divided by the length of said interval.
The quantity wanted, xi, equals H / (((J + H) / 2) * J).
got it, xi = 0.0778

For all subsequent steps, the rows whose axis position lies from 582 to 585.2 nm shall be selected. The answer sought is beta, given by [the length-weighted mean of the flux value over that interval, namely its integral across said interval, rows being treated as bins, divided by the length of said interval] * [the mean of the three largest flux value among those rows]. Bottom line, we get 190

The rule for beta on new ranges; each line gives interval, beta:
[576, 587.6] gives 193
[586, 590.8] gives 183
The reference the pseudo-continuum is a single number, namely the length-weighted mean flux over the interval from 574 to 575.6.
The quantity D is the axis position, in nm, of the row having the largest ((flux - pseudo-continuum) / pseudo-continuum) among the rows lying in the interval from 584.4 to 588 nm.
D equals 587.40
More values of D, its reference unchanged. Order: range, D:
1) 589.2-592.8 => 591.80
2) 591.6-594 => 593.00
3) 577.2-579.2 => 579.00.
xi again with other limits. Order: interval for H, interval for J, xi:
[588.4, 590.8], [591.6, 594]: 0.0687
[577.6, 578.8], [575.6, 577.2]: 0.0719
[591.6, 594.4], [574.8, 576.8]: 0.0761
